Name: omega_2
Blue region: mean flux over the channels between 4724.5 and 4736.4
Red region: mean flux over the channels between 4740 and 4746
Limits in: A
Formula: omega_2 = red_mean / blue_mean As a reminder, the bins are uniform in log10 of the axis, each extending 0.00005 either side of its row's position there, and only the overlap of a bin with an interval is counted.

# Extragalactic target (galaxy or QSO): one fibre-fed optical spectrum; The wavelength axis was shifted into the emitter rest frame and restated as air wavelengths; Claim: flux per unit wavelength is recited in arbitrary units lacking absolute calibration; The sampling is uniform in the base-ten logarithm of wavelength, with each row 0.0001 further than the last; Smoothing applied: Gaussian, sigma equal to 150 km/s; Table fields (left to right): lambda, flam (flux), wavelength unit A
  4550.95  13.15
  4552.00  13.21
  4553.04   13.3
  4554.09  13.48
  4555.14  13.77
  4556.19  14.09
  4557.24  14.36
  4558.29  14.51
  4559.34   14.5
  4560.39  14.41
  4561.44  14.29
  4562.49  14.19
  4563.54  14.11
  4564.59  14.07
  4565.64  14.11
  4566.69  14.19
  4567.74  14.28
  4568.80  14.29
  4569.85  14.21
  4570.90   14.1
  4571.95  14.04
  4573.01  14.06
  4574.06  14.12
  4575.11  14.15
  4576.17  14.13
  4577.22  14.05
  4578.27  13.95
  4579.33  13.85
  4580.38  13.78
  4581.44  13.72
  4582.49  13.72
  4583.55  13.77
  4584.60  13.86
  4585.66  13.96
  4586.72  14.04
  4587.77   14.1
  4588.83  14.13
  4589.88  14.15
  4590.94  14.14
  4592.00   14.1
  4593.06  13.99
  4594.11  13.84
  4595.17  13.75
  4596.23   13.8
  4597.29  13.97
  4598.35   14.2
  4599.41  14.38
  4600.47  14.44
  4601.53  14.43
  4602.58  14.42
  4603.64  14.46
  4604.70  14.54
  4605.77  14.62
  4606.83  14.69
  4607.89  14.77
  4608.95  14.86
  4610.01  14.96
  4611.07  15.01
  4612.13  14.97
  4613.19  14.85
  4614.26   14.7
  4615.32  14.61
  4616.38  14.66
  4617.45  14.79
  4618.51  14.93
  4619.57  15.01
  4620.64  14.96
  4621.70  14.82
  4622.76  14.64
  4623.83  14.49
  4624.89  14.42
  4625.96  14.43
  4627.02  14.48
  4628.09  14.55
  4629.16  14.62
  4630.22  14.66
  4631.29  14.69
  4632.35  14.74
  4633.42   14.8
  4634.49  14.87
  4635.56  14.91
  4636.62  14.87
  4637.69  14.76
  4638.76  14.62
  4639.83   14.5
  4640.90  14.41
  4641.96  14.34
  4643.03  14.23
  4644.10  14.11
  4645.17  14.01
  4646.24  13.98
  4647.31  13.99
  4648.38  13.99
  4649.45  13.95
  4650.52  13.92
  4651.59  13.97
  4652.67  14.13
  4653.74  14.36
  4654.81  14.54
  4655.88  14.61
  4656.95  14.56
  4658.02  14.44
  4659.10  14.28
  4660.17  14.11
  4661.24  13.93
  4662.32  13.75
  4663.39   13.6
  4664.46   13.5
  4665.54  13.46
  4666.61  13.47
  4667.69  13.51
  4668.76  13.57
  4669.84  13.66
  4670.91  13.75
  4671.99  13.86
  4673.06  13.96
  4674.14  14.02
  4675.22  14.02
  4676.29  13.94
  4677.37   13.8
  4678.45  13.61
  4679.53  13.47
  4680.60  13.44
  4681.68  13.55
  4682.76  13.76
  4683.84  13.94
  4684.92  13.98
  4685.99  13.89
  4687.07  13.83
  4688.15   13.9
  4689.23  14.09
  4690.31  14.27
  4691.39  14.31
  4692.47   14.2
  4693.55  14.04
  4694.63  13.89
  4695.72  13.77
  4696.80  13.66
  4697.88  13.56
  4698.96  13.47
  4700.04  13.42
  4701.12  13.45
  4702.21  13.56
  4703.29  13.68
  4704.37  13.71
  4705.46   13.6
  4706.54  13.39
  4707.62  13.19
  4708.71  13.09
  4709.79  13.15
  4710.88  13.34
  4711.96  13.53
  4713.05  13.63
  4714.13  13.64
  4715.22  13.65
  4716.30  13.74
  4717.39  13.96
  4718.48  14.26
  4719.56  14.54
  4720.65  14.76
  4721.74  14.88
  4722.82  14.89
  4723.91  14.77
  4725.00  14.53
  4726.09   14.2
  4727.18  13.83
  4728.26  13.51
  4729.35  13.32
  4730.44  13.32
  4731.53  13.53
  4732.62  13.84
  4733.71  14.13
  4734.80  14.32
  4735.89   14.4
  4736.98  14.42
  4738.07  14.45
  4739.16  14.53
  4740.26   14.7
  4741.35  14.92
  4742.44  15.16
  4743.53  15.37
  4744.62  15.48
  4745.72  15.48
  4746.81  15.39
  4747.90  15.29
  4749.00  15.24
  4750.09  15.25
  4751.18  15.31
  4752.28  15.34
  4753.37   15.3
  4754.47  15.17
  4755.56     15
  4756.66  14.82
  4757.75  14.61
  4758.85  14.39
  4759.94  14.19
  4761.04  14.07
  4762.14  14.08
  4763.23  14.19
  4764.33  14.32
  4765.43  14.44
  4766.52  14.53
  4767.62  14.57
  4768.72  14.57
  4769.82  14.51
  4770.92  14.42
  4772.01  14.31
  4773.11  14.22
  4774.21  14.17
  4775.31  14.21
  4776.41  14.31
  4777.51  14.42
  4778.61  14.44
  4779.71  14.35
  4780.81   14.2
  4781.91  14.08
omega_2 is 1.09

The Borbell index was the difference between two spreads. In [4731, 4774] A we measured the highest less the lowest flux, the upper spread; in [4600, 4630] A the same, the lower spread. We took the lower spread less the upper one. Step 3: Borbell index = -1.4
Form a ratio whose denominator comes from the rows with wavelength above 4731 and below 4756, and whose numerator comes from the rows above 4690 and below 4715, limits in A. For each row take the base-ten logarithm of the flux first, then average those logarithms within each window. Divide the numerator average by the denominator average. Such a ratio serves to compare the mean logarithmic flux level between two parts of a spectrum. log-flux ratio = 0.97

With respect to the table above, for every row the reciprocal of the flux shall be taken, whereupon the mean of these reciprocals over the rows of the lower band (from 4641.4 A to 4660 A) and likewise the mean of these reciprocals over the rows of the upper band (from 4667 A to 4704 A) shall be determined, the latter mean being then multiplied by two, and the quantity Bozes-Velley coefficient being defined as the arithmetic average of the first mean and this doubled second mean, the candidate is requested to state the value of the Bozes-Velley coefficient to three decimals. 0.108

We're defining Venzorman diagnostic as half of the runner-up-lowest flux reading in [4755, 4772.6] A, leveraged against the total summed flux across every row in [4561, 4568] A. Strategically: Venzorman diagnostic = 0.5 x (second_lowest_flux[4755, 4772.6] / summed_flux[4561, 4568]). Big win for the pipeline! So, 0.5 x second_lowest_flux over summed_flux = 0.071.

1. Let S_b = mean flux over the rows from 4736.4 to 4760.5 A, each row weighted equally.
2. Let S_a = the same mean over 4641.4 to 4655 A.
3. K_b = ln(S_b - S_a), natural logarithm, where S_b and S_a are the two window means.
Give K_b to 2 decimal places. -0.13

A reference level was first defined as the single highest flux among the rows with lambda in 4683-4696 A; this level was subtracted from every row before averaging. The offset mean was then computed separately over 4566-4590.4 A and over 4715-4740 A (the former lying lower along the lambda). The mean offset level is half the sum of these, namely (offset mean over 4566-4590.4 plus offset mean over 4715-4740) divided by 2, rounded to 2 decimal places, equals -0.21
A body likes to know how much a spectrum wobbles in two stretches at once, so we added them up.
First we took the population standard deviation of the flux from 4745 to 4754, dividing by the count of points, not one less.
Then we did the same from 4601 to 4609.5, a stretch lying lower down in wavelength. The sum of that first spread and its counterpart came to 0.228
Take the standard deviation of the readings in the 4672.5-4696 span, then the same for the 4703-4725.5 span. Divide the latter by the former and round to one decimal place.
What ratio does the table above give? 2.6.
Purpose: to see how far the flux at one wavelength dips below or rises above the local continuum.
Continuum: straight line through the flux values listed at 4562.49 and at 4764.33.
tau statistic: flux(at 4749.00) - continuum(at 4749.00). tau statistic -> 0.93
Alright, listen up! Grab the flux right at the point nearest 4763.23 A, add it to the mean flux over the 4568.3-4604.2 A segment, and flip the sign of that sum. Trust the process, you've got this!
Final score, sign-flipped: -28.3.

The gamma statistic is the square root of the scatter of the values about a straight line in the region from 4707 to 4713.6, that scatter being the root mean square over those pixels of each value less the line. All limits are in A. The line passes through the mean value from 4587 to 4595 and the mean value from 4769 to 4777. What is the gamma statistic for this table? 0.96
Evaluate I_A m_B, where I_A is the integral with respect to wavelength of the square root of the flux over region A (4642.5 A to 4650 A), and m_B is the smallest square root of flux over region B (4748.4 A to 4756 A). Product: 109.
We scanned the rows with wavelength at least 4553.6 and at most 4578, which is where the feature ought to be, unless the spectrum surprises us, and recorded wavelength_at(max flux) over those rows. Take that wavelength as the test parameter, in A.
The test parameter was 4558.29 A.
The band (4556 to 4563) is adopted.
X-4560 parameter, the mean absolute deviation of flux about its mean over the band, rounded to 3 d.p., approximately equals 0.125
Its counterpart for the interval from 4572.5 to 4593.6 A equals 0.130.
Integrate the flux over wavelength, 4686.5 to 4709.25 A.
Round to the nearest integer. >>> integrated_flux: 312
